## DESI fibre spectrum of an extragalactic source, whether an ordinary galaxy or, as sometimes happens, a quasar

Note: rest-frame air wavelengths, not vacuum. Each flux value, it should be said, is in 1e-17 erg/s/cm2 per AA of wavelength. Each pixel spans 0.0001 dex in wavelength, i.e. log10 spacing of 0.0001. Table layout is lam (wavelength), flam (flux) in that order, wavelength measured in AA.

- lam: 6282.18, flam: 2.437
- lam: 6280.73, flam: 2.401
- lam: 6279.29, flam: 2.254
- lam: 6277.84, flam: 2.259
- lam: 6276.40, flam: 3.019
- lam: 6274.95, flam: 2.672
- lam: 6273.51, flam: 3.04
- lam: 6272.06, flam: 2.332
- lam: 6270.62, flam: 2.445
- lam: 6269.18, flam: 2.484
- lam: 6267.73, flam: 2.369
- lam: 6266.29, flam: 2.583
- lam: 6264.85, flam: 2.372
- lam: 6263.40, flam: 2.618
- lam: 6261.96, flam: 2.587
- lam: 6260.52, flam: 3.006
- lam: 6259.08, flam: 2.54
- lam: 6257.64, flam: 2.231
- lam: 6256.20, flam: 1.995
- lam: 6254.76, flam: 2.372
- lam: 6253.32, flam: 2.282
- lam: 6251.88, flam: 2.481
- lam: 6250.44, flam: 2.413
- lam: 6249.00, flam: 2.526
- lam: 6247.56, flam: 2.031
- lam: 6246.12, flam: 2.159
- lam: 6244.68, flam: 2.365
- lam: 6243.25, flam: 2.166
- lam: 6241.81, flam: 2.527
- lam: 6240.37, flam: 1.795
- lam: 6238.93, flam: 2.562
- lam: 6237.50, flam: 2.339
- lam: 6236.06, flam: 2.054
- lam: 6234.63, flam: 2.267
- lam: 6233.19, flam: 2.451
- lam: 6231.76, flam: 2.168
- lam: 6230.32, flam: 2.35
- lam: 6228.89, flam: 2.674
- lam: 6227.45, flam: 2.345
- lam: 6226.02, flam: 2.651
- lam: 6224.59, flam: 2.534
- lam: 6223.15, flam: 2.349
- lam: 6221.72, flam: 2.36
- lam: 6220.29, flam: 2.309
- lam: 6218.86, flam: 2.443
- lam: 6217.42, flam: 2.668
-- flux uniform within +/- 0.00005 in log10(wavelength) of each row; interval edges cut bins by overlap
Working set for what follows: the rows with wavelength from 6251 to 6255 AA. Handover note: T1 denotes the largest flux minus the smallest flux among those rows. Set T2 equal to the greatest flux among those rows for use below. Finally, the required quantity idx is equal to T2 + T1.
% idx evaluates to 2.7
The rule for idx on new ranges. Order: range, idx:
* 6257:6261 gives 3.8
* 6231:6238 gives 2.8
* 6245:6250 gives 3.0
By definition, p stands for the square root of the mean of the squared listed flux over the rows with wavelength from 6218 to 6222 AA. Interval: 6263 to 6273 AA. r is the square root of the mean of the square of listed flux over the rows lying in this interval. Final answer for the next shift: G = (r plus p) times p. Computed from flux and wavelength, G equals 11.5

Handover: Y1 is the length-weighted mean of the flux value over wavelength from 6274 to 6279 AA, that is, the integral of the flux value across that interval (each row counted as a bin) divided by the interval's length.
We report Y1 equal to 2.63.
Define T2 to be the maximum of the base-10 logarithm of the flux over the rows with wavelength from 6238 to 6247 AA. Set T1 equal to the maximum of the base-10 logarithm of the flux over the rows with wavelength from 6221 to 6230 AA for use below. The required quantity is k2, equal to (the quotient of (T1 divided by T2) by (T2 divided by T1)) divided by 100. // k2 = 0.0109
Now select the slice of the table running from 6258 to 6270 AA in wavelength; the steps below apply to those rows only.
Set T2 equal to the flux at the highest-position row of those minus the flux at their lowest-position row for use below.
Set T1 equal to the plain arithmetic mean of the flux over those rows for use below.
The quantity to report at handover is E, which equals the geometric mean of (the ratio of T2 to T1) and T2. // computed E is 0.03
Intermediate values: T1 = 2.57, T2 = -0.1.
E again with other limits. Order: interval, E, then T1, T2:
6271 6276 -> 0.21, 2.68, 0.3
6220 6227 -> 0.22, 2.44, 0.3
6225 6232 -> 0.31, 2.44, -0.5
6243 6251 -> 0.16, 2.28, 0.2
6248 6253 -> 0.03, 2.47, 0.0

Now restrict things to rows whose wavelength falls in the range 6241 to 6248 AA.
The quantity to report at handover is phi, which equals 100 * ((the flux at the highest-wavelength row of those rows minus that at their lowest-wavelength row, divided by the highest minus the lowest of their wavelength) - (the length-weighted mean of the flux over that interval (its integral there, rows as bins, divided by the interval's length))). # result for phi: -234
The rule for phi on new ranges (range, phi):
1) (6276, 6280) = -274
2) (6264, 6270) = -243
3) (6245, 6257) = -230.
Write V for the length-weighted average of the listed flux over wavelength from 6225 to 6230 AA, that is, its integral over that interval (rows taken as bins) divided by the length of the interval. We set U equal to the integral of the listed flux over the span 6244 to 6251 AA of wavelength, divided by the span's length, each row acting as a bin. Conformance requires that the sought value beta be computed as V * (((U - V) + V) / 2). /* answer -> 2.92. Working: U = 2.29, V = 2.5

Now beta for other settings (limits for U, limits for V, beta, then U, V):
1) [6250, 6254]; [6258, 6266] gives 3.11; 2.39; 2.6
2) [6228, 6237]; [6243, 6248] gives 2.55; 2.33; 2.2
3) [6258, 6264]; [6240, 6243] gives 2.93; 2.66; 2.2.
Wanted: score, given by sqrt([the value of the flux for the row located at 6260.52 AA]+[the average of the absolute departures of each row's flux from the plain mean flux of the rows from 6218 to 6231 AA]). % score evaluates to 1.77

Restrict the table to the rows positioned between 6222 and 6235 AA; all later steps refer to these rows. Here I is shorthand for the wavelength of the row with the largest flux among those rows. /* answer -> 6228.89 AA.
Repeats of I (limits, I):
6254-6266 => 6260.52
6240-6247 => 6241.81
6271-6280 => 6273.51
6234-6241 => 6238.93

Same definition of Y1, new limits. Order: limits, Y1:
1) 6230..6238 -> 2.26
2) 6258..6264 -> 2.66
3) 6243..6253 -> 2.31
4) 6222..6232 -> 2.45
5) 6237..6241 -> 2.24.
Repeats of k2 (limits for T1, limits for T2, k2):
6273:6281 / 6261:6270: 0.0133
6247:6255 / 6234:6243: 0.0097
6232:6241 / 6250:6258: 0.0107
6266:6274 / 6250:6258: 0.0150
